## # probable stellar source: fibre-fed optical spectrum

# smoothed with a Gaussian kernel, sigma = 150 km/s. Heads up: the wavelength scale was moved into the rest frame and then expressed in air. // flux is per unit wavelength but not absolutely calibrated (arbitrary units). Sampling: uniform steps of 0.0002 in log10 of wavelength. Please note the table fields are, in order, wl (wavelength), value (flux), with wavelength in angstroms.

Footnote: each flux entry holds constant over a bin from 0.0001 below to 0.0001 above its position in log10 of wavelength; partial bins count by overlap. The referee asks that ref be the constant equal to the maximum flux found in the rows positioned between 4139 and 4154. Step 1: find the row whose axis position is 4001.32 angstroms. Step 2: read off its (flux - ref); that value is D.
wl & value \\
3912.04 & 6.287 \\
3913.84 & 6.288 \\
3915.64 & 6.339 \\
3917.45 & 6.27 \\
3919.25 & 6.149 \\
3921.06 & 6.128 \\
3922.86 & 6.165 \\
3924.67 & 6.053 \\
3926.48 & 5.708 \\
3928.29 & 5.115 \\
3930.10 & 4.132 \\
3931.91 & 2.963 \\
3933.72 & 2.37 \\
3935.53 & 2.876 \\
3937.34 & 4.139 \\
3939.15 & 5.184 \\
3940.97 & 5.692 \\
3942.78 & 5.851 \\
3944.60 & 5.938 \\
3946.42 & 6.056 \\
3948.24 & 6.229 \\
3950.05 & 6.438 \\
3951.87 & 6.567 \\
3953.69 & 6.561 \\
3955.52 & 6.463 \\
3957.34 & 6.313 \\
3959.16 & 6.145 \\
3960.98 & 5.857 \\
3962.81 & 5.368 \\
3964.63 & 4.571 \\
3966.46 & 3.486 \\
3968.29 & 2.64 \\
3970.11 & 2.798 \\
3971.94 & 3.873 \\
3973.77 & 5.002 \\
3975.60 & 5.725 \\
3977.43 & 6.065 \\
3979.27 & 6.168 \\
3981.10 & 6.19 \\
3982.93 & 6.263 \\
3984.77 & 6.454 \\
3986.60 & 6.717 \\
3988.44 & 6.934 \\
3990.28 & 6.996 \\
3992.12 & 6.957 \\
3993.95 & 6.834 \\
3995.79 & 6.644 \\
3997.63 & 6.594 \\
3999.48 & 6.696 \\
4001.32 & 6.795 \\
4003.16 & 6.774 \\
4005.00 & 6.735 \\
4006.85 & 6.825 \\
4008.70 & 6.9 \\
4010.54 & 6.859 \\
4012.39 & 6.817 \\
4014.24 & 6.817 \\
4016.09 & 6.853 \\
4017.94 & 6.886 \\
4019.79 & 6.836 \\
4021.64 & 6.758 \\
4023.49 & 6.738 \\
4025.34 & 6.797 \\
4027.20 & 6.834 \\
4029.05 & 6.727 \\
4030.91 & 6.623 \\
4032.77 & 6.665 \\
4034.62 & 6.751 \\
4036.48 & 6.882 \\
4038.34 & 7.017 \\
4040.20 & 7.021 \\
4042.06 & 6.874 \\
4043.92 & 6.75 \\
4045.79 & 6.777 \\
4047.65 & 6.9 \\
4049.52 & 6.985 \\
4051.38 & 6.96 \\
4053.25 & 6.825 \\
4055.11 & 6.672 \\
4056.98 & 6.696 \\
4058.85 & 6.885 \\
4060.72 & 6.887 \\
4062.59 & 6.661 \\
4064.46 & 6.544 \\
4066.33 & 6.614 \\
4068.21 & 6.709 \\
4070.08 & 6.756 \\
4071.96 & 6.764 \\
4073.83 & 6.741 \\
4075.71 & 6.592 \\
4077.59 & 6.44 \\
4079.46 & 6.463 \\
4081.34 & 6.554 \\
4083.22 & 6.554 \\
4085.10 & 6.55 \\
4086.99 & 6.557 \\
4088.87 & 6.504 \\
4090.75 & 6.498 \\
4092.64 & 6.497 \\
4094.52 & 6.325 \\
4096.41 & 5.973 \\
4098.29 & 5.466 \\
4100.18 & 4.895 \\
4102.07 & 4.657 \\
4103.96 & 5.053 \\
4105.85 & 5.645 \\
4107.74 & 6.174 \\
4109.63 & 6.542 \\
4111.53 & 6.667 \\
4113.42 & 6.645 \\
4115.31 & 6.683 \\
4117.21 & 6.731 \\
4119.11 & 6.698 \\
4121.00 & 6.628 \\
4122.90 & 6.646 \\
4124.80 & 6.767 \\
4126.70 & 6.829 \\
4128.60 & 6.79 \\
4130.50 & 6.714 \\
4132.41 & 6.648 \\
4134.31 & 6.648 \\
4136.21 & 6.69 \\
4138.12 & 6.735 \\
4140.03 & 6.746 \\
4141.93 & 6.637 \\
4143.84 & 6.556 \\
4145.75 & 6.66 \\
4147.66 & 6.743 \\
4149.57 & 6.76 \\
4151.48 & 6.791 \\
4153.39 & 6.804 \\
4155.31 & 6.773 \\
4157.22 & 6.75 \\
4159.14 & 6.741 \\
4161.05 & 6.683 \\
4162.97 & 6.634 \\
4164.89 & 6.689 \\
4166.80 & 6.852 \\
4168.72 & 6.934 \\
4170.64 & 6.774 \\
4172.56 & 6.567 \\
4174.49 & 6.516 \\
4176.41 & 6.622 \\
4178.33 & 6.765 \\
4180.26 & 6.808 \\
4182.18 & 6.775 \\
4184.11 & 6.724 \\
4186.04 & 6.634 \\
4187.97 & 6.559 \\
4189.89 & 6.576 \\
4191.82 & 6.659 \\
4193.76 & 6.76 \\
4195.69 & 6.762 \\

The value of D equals -0.01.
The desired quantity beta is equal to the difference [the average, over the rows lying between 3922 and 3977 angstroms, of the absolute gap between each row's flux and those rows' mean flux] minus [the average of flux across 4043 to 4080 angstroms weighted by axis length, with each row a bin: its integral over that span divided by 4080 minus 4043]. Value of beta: -5.6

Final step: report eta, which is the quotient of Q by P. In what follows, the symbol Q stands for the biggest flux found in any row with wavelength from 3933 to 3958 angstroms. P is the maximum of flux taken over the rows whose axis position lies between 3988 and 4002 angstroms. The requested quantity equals 0.939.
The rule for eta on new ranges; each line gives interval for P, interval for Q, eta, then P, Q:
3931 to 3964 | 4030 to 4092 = 1.069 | 6.567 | 7.021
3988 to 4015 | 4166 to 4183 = 0.991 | 6.996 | 6.934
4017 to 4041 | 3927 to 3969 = 0.935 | 7.021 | 6.567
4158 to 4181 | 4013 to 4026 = 0.993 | 6.934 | 6.886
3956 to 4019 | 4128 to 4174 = 0.991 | 6.996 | 6.934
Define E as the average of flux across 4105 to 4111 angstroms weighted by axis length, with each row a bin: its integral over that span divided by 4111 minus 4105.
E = 6.16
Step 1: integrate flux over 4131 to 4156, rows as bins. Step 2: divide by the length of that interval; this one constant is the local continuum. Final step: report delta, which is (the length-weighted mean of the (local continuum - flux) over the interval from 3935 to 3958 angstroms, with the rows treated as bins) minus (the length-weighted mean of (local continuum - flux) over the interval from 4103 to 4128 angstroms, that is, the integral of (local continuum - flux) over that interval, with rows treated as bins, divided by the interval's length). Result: 0.7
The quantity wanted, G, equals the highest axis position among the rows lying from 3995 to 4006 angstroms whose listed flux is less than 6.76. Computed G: 4005.00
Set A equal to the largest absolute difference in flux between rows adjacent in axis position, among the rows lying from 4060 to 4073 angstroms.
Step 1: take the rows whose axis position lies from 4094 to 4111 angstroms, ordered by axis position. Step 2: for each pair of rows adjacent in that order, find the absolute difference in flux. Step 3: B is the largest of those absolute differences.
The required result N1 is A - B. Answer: -0.37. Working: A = 0.23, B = 0.59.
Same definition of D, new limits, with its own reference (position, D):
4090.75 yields -0.31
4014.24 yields 0.01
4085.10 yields -0.25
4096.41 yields -0.83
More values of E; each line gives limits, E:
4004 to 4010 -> 6.82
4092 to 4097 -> 6.27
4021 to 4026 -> 6.77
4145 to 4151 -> 6.73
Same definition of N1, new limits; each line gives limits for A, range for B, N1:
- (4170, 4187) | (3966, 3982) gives -0.92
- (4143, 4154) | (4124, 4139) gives 0.03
